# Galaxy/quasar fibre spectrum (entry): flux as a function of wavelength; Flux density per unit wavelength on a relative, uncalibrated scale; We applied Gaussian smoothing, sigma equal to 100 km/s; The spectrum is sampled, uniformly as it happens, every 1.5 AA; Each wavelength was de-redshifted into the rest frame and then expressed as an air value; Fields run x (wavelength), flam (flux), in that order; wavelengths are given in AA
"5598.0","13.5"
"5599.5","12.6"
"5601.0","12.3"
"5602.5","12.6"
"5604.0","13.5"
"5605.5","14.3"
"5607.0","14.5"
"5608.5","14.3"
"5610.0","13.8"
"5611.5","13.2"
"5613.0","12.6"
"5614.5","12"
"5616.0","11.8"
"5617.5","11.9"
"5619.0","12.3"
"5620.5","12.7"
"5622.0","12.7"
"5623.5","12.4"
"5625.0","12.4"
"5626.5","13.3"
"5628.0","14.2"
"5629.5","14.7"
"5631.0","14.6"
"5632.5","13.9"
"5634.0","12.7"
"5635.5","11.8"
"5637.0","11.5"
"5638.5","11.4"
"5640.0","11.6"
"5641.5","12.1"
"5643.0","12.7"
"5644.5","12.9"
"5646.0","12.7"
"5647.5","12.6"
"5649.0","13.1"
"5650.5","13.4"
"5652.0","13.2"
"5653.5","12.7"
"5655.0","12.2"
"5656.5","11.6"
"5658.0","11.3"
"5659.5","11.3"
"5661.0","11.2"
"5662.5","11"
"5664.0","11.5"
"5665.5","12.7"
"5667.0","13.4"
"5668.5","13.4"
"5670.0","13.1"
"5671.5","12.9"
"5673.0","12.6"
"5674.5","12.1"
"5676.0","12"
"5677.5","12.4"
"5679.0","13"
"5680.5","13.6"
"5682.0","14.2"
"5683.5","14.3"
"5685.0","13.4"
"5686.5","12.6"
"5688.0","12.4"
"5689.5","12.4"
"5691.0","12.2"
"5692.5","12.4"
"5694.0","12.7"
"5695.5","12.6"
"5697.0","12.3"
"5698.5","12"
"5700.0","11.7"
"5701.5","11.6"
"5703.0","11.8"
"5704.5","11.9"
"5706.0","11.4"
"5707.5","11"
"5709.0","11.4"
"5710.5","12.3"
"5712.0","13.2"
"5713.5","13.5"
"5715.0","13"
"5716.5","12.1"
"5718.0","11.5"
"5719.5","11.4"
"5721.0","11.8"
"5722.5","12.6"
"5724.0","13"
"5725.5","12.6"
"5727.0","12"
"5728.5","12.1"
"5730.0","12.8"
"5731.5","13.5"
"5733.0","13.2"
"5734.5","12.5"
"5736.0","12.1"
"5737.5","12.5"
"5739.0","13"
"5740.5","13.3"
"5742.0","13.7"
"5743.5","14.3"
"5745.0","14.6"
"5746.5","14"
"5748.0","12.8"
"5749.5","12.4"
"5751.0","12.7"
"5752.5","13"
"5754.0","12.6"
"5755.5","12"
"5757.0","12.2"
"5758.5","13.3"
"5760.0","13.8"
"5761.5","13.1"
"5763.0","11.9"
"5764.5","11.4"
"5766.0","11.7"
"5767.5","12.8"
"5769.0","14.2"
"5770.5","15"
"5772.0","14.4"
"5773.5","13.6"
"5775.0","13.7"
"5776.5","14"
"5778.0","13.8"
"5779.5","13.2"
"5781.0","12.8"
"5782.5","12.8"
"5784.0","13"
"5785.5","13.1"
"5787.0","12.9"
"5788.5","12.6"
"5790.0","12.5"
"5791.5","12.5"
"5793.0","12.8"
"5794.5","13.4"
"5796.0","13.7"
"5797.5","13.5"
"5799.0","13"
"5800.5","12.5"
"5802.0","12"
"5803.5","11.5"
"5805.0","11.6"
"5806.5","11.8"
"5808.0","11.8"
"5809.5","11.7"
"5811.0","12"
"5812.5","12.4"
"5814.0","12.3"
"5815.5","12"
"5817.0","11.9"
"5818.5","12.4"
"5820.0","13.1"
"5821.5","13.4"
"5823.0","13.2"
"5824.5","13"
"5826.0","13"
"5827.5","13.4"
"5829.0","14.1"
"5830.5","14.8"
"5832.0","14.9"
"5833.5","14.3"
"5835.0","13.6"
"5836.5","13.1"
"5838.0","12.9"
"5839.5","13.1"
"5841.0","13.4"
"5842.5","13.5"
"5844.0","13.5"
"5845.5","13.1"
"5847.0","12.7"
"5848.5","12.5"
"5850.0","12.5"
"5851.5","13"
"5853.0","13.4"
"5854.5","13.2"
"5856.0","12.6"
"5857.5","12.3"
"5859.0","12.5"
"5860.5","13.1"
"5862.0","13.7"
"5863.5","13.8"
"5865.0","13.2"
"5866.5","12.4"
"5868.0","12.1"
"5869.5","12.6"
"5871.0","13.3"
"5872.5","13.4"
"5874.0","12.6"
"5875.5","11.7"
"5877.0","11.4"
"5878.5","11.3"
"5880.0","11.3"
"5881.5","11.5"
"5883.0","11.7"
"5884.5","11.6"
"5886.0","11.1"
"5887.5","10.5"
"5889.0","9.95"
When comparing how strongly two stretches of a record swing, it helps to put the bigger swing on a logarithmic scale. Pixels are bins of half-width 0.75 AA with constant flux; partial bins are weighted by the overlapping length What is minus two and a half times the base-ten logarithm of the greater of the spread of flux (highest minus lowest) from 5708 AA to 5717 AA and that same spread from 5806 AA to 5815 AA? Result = -0.8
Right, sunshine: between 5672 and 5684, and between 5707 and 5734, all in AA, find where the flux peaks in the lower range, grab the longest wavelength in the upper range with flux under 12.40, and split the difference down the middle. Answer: 5706.0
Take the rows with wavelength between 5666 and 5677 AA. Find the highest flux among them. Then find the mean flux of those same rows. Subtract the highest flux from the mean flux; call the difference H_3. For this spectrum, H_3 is -0.6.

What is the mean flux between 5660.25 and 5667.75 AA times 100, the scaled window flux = 1196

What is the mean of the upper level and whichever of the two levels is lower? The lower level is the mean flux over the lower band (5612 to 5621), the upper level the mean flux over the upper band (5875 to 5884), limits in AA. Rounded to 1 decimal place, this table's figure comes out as 11.5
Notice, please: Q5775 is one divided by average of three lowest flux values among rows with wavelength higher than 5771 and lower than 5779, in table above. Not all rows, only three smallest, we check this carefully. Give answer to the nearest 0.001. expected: 0.073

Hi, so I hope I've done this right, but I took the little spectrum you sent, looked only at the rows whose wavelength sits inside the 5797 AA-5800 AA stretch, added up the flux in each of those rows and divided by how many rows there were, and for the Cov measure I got 13.2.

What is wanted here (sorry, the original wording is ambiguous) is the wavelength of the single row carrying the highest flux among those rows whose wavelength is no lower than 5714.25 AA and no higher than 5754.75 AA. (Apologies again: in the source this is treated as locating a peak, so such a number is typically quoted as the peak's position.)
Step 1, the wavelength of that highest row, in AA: 5745.0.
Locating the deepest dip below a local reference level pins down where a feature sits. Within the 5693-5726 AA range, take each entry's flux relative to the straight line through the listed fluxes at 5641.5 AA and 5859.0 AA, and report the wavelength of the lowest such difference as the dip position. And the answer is 5707.5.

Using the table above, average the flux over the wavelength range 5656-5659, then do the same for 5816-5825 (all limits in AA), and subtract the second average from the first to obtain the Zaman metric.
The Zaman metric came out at -1.38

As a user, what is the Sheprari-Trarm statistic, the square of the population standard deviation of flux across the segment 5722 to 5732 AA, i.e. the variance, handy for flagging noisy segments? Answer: 0.23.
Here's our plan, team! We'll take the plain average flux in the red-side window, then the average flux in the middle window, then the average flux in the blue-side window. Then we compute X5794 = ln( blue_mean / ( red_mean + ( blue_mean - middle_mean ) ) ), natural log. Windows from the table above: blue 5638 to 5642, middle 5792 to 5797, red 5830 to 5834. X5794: -0.11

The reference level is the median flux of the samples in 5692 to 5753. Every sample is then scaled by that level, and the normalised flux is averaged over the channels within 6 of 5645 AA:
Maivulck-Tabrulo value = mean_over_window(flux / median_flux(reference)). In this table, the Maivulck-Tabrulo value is 1.01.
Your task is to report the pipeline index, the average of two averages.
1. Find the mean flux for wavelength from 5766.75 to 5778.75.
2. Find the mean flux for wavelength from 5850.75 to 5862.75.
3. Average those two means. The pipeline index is 13.5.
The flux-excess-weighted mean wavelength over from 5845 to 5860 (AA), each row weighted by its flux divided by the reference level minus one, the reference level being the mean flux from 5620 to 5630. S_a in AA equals 5853.2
